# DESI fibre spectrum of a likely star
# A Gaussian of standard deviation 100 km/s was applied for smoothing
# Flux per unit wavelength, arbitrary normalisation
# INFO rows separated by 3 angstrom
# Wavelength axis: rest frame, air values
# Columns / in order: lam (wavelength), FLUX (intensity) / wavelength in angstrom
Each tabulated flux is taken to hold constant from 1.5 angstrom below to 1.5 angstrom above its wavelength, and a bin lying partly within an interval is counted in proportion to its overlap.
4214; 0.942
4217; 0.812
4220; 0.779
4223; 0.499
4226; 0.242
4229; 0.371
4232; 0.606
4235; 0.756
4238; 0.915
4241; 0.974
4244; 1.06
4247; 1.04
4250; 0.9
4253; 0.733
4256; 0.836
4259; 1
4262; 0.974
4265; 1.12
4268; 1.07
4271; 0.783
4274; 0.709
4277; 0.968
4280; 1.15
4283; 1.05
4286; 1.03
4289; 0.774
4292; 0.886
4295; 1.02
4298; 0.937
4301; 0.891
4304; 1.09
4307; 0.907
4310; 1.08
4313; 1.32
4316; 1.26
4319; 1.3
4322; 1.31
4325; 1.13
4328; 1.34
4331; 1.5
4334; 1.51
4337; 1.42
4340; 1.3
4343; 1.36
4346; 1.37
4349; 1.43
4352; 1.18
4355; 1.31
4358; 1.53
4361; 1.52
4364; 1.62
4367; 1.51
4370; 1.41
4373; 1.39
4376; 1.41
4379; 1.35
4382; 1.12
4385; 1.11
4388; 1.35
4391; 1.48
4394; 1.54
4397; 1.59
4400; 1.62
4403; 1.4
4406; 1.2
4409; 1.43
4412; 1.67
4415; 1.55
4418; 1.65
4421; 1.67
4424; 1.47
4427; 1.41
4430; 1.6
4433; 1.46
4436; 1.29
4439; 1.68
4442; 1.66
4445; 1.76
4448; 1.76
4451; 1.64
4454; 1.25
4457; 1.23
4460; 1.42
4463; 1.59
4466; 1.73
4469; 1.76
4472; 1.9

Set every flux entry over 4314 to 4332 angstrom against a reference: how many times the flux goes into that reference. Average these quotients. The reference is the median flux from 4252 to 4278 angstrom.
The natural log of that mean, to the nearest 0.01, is -0.29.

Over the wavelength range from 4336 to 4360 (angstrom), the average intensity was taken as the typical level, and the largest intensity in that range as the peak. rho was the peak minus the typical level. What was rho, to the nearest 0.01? 0.17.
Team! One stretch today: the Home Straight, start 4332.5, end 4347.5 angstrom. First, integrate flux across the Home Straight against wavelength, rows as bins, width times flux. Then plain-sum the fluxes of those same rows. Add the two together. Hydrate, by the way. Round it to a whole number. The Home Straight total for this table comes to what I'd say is 28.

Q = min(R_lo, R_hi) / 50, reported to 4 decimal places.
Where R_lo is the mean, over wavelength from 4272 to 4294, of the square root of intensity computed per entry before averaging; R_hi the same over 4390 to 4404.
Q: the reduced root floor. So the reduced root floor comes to 0.0193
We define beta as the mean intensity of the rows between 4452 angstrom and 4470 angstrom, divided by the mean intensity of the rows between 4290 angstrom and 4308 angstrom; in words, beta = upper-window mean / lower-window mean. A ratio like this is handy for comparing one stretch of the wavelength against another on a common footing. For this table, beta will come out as 1.6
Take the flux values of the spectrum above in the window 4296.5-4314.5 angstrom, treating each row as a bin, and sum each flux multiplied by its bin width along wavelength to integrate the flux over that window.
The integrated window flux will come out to 19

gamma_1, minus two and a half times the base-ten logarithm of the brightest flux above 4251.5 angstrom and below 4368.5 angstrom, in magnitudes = -0.52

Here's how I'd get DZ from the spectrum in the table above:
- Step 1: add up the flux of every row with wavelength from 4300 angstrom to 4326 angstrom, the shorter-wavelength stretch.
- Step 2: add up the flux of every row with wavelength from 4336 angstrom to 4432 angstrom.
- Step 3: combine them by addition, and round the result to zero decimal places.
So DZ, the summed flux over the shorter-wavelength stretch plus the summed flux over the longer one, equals 56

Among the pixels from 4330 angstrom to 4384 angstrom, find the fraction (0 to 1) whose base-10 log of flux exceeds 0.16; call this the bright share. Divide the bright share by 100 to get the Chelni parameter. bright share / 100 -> 0.0033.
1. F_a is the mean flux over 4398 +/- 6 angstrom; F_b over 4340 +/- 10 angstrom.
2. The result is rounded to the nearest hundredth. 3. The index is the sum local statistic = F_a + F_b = 2.95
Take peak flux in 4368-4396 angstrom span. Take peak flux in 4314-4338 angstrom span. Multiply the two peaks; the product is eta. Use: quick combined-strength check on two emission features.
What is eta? 2.3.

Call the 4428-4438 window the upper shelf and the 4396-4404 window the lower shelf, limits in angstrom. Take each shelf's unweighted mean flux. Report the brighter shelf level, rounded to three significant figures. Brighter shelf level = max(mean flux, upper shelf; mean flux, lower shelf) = 1.54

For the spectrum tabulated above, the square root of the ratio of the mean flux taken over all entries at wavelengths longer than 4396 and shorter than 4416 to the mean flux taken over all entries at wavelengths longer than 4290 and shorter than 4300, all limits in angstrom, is 1.26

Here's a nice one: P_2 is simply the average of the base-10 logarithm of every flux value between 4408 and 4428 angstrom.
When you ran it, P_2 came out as 0.19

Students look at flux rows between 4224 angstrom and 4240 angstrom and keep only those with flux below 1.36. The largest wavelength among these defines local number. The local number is 4238 angstrom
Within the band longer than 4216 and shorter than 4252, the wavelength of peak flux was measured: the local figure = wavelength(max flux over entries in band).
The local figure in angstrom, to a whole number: 4244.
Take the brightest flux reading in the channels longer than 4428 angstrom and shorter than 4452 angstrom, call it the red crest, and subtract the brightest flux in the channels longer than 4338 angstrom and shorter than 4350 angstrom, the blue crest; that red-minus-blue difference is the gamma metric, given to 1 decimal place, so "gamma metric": 0.3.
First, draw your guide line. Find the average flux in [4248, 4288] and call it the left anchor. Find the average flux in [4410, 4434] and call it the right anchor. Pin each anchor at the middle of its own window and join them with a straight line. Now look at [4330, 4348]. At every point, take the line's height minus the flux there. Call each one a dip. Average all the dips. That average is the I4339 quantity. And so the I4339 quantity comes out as -0.18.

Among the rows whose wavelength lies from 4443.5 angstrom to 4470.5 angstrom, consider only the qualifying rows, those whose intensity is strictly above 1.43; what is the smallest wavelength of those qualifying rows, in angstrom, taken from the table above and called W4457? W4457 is 4445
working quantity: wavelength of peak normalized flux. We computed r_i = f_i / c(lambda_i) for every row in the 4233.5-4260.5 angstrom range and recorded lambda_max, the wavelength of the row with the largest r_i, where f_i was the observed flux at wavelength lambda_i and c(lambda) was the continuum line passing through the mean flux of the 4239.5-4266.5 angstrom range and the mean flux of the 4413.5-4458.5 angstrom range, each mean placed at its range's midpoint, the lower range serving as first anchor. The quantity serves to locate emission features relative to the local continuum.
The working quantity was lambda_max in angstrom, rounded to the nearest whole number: 4244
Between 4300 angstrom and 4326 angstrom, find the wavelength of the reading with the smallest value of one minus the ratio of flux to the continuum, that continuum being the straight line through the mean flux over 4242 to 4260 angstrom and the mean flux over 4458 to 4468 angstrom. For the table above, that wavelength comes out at 4313 angstrom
